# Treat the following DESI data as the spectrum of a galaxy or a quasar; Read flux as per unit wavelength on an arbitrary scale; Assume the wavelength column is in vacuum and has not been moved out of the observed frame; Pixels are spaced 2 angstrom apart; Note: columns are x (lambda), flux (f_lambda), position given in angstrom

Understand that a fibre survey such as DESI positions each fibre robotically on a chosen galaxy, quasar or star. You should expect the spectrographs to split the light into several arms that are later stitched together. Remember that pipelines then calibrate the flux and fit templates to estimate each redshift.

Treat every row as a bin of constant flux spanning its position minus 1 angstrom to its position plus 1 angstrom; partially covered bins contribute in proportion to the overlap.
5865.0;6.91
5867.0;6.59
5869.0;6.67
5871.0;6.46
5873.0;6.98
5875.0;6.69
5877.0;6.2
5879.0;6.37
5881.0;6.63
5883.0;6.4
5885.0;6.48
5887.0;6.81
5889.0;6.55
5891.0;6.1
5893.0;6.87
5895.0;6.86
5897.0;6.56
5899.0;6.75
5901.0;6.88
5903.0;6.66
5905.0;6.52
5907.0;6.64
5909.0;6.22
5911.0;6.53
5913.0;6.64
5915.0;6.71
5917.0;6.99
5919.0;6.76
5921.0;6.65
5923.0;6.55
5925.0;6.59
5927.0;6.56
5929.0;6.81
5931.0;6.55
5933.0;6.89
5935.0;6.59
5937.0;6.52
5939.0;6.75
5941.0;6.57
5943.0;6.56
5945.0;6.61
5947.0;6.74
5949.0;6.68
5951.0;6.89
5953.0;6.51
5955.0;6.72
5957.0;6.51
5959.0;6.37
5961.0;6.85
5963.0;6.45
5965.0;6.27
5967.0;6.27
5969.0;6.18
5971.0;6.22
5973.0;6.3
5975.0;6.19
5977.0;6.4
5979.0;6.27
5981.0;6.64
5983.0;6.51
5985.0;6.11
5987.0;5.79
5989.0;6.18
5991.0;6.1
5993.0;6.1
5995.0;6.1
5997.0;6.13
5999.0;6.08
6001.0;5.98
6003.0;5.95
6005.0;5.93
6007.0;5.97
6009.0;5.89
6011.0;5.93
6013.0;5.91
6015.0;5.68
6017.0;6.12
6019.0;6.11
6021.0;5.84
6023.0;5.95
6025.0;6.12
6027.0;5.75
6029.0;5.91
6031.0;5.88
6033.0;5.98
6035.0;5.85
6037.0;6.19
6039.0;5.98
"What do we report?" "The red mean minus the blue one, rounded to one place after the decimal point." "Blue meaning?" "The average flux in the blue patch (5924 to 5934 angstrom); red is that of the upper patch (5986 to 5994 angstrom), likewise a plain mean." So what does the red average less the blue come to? -0.6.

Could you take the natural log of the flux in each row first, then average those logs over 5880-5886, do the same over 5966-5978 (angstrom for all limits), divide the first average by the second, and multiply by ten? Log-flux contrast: 10.2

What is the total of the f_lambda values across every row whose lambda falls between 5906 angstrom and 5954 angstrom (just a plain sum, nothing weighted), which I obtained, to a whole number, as 160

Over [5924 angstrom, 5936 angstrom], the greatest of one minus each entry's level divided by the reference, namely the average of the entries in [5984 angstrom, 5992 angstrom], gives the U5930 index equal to -0.08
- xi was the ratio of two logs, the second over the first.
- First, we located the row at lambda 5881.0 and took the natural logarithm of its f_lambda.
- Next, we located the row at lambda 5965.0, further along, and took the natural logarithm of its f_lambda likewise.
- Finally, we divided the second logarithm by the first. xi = 0.97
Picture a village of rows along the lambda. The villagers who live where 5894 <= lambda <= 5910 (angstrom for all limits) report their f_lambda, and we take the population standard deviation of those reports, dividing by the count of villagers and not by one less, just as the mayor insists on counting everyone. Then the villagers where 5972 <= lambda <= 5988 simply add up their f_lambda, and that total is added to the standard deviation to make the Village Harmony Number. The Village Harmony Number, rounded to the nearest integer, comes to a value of 50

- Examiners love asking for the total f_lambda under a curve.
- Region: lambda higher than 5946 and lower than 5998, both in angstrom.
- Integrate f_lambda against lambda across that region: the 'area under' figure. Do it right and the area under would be 331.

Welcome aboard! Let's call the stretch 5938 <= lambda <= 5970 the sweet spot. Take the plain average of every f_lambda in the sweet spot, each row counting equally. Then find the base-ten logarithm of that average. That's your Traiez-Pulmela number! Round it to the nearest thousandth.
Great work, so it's 0.817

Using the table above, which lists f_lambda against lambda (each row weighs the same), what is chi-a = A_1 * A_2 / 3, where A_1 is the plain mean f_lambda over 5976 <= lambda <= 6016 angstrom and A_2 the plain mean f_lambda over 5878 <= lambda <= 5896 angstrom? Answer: 13.3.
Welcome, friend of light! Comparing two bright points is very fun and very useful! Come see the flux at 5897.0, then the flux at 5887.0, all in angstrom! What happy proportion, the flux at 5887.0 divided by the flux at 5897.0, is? 1.04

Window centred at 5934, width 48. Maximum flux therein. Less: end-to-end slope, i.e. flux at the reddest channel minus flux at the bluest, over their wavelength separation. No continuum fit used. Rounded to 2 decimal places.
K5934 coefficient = 6.99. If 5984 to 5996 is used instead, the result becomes 6.18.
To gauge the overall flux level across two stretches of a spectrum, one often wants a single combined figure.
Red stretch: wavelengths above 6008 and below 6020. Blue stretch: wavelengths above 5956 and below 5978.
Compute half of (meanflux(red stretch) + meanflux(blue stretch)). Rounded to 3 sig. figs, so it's 6.15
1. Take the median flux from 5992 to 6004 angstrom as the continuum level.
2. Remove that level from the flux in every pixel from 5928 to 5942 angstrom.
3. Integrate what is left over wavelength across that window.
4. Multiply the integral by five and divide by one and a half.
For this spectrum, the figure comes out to 27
